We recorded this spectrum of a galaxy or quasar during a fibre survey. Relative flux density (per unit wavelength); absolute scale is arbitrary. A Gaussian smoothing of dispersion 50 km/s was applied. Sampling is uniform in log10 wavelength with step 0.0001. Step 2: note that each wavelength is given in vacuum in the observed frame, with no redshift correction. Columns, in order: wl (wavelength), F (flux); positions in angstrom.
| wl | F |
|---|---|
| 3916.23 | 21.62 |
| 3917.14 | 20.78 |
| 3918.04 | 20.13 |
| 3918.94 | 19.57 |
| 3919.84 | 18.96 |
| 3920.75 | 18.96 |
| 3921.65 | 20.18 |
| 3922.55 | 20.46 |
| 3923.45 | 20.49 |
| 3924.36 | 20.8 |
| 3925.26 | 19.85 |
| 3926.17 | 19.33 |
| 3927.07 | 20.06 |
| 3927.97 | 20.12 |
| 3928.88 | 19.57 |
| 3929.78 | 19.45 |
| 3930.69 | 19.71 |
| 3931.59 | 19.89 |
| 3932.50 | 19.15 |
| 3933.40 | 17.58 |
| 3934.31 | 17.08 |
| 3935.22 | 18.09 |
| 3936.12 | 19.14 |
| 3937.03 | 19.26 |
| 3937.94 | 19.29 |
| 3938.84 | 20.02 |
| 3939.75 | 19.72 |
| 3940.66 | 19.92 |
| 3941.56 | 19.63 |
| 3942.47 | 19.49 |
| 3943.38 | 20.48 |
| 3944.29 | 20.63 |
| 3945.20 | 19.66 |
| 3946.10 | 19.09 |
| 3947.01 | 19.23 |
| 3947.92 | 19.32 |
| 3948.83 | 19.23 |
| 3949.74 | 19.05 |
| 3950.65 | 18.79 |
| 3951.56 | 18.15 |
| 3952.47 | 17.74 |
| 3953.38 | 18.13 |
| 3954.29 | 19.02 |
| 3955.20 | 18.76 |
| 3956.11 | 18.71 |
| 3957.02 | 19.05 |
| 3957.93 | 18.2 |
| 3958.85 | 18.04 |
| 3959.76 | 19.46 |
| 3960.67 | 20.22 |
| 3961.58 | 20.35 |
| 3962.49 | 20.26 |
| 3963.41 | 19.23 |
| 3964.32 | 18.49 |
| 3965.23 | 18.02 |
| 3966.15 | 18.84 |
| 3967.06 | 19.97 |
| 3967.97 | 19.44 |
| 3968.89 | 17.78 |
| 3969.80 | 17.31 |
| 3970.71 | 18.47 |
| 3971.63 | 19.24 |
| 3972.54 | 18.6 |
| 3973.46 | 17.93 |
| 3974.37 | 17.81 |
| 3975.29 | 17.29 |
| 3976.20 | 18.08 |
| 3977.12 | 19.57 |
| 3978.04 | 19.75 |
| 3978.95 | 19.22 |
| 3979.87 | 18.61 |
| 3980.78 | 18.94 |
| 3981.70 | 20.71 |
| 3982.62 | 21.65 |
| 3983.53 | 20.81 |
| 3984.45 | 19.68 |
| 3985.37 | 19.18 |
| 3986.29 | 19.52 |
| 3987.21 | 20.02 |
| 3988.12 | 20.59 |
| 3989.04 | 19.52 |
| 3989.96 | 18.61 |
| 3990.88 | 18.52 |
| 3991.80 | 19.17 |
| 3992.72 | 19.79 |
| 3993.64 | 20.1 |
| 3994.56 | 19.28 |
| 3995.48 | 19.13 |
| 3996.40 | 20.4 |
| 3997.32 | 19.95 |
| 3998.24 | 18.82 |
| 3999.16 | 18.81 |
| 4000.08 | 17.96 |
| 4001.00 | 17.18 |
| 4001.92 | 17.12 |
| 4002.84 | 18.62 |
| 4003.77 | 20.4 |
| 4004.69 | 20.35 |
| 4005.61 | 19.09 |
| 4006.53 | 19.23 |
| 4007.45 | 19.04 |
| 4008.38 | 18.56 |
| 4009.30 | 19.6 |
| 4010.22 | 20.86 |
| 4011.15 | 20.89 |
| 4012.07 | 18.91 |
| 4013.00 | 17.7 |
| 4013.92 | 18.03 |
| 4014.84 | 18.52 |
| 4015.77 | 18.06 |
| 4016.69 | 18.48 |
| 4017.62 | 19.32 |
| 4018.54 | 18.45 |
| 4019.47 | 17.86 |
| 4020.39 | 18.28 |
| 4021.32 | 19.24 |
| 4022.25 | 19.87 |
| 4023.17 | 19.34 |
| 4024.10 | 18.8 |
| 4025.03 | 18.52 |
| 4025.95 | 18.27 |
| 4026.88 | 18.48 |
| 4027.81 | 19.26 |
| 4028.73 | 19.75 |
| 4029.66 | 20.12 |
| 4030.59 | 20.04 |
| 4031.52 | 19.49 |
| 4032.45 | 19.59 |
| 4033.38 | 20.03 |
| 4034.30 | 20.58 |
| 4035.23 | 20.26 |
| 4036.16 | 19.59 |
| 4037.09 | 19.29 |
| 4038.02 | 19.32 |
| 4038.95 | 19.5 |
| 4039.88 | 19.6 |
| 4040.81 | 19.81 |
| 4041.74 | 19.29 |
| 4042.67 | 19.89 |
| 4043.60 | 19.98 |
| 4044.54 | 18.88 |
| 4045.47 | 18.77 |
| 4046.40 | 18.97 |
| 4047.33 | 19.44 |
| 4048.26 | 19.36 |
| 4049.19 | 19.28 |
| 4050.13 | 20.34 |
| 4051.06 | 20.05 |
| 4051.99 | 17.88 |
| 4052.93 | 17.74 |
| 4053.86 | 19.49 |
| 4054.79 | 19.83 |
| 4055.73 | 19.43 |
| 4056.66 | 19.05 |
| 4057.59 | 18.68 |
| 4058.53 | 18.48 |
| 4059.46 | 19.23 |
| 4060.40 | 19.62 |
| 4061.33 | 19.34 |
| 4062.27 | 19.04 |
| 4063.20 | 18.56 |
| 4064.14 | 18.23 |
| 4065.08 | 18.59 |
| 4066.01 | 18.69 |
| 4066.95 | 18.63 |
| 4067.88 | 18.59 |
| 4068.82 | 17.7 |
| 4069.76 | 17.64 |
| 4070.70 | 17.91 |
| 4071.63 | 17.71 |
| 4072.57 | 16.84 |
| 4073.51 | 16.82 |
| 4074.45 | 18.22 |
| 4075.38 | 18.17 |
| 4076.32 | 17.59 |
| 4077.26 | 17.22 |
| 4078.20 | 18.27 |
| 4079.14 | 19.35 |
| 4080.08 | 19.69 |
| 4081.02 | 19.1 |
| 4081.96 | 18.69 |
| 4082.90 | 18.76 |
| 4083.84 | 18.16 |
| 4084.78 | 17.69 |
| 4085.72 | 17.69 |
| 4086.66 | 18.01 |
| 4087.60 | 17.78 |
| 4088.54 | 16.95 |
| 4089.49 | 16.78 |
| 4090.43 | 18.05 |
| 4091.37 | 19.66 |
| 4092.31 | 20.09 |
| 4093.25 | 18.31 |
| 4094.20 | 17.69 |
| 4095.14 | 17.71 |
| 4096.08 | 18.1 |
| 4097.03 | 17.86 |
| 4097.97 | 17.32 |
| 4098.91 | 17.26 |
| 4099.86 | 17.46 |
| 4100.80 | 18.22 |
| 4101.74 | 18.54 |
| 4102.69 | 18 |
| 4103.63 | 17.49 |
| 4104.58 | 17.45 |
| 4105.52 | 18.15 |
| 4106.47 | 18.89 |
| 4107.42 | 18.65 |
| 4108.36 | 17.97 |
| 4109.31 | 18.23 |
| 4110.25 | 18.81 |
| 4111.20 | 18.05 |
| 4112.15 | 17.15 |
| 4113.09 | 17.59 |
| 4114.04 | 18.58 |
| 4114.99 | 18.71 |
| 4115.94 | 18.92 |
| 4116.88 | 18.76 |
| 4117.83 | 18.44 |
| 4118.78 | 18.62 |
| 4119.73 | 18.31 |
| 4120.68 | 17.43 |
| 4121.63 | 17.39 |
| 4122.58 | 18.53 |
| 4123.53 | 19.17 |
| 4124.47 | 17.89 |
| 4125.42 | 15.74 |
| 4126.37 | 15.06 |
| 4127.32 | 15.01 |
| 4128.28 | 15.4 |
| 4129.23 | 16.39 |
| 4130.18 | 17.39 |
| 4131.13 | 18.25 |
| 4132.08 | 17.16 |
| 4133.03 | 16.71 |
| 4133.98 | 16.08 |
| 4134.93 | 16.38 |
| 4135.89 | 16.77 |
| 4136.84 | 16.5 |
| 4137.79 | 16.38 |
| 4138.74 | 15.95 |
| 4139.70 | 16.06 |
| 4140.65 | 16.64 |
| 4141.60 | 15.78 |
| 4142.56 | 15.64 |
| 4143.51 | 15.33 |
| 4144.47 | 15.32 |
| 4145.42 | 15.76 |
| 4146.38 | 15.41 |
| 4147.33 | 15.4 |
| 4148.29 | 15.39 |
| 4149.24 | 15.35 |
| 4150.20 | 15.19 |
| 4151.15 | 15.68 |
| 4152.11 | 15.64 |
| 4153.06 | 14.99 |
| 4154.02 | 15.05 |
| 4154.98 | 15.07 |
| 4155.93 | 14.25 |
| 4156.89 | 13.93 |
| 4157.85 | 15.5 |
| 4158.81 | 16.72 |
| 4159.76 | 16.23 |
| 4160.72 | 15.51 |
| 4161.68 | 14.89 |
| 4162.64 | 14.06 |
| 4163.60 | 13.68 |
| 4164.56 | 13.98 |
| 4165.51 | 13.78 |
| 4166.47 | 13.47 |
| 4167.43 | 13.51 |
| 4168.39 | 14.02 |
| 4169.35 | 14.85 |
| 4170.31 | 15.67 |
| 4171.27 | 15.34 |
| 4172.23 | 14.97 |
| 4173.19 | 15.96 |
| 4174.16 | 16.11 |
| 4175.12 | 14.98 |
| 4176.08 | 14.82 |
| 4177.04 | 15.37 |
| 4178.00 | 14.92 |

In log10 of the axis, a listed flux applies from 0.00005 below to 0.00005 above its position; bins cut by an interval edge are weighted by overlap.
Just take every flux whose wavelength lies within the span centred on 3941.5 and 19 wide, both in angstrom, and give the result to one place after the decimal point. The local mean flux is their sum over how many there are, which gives 19.2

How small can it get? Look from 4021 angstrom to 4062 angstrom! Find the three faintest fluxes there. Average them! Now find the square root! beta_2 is 4.24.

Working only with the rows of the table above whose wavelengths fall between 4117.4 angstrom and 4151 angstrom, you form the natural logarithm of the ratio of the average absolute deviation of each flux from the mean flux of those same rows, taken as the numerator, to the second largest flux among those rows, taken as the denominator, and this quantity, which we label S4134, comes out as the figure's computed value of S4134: -2.9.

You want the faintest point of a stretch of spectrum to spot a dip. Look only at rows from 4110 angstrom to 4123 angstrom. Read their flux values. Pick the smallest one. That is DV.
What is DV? 17.15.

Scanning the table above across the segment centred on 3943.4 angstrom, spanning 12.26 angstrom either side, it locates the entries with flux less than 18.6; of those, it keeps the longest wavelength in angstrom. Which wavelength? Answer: 3953.38 angstrom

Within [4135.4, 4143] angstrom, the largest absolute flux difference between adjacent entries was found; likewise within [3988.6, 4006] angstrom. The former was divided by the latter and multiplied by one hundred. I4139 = 48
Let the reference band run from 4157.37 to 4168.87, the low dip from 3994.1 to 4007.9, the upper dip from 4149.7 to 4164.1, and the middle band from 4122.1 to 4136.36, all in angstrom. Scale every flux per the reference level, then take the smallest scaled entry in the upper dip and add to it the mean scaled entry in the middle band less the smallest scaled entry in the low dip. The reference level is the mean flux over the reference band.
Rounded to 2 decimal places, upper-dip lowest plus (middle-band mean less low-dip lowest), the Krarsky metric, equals 0.91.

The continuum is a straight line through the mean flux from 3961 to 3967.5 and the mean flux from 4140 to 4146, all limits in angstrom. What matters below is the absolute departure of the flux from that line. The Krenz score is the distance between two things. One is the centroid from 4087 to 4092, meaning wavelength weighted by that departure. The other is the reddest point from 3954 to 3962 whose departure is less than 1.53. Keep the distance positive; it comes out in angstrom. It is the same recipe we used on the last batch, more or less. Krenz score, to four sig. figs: 128.8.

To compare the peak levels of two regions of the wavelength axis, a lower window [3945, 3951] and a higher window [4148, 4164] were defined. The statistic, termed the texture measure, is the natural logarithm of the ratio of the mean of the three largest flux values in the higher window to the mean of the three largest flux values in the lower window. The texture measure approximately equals -0.18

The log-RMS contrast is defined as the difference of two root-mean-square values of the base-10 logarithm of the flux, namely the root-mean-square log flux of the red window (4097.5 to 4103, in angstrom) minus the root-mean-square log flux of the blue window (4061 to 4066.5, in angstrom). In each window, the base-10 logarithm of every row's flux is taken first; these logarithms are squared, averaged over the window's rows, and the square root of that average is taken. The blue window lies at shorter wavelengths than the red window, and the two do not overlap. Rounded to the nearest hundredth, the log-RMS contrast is -0.02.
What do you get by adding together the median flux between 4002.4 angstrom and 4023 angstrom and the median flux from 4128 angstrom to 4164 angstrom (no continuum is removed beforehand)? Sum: 34.6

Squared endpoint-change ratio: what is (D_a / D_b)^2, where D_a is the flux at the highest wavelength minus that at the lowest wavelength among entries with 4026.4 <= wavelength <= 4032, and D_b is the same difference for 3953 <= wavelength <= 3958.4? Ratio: 208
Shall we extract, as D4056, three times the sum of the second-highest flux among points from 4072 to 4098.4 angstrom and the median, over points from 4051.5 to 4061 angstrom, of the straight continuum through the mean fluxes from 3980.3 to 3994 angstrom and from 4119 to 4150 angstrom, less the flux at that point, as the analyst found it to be 56.2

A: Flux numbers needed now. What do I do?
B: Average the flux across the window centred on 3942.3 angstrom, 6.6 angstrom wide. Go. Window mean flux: 19.9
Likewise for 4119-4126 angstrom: 17.8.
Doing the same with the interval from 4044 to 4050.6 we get 19.3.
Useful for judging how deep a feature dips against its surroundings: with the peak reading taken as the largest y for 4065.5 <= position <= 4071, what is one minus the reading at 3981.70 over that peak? -0.11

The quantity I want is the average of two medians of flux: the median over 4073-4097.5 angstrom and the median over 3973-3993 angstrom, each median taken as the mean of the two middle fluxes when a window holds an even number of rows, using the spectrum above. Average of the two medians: 18.7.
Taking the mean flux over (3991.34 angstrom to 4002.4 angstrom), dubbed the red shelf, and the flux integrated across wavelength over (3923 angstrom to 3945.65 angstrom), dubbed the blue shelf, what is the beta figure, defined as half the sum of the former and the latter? 231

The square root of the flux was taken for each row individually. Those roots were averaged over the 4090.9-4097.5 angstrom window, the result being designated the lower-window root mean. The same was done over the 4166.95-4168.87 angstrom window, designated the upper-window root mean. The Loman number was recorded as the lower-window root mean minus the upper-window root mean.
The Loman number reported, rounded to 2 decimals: 0.59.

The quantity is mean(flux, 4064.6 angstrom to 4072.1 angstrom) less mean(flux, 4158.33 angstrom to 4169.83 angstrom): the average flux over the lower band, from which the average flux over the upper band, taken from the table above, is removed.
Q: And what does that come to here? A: 3.6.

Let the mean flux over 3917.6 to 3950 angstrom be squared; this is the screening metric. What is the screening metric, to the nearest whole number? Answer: 381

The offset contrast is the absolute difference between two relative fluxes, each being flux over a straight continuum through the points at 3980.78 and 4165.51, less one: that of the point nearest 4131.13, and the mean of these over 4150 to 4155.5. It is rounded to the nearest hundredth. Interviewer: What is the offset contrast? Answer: 0.16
